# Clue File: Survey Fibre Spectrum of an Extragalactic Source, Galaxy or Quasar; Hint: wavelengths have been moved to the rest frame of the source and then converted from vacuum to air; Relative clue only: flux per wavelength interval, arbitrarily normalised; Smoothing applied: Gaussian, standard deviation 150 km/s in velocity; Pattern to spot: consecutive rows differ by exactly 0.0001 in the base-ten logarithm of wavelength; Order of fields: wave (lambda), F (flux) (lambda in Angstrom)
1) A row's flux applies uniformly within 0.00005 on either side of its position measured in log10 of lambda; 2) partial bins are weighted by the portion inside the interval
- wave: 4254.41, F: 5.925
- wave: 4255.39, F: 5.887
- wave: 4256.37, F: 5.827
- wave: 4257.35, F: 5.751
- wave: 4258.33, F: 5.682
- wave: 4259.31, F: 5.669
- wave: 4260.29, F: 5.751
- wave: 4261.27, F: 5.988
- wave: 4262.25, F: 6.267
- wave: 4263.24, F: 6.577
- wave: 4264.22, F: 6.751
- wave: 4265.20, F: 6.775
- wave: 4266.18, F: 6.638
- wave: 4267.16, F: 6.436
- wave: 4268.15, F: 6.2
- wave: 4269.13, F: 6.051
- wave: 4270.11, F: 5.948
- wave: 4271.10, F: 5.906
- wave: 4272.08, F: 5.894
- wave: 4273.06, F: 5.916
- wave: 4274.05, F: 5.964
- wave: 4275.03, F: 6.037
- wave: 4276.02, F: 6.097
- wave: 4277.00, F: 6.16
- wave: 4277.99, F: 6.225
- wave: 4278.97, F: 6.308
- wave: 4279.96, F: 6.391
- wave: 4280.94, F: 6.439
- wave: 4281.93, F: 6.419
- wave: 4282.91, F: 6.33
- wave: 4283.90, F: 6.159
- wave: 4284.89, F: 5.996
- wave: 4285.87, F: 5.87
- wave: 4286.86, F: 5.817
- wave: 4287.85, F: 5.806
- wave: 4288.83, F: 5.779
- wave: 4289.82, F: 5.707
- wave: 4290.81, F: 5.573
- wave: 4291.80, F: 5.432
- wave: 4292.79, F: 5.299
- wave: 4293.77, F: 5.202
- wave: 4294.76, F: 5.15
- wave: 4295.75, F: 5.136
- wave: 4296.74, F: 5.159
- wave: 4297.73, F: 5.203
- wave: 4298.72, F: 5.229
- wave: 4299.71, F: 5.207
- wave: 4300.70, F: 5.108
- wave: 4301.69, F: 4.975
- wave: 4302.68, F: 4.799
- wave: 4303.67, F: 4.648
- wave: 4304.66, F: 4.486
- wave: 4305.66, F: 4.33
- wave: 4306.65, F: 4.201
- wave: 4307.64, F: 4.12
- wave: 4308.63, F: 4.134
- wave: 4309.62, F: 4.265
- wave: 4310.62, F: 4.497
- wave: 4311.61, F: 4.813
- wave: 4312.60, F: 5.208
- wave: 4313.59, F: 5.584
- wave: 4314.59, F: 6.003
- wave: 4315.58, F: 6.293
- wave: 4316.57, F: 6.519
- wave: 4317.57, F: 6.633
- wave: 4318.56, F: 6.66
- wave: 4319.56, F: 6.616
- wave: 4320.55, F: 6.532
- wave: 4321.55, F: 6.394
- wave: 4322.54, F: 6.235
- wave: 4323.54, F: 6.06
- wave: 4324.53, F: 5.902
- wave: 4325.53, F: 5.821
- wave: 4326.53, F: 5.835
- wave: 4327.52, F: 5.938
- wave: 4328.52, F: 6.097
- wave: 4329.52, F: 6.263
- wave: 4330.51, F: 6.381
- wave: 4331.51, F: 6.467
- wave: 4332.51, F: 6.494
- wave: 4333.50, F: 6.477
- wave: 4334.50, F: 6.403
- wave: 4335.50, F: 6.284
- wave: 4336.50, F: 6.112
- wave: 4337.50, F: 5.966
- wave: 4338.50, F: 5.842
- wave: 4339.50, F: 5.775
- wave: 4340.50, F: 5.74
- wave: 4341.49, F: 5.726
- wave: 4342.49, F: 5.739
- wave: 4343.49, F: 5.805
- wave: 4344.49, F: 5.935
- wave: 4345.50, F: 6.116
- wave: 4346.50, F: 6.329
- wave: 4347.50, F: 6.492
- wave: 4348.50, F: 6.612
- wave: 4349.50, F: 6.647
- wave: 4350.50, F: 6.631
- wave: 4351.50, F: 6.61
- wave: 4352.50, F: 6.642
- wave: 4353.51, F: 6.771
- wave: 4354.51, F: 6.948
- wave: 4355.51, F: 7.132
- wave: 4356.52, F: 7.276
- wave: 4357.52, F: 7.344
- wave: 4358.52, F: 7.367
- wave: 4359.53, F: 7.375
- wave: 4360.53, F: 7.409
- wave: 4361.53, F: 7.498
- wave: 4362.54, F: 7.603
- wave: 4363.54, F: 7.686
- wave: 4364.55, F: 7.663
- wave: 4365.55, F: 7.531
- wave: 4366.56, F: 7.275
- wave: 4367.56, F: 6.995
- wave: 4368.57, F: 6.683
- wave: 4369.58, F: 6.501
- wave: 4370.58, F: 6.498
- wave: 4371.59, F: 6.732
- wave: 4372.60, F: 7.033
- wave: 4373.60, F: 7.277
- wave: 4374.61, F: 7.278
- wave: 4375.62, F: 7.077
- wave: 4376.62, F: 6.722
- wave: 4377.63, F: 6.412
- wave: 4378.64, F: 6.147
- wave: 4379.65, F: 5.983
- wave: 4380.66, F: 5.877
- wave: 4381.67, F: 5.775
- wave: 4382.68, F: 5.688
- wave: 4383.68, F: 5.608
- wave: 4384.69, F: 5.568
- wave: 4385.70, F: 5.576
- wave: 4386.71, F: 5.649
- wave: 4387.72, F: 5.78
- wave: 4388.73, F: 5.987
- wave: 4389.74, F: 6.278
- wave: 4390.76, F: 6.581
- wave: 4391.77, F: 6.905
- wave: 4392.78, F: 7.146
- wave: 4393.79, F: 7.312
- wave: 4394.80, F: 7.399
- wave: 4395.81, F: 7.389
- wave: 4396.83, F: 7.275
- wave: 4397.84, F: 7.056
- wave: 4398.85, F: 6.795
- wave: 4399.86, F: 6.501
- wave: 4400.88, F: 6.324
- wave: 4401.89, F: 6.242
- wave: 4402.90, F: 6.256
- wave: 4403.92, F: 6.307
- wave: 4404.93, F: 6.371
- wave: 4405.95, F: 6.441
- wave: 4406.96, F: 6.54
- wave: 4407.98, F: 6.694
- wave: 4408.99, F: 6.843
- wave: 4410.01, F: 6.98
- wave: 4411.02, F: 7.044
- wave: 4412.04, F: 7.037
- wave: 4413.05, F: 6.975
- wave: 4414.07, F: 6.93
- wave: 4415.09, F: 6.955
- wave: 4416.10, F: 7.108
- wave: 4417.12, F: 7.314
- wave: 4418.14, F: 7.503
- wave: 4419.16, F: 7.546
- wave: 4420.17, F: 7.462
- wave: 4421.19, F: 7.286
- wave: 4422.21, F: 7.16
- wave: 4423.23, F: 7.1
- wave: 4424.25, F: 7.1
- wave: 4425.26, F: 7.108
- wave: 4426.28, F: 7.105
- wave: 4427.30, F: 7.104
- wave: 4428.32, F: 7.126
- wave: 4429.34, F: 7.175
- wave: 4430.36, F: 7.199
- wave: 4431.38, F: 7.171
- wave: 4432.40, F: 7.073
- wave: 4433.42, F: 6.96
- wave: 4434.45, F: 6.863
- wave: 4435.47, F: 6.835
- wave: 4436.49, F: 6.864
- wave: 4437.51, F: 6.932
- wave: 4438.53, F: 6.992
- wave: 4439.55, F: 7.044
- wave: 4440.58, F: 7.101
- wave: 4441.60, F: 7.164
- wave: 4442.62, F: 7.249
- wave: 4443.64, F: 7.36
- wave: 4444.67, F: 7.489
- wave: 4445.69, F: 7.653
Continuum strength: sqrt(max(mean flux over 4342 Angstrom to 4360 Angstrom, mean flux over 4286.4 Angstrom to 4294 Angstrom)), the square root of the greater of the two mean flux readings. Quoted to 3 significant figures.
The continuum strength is 2.58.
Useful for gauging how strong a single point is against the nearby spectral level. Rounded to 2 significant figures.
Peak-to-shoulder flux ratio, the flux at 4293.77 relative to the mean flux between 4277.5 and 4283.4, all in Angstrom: 0.82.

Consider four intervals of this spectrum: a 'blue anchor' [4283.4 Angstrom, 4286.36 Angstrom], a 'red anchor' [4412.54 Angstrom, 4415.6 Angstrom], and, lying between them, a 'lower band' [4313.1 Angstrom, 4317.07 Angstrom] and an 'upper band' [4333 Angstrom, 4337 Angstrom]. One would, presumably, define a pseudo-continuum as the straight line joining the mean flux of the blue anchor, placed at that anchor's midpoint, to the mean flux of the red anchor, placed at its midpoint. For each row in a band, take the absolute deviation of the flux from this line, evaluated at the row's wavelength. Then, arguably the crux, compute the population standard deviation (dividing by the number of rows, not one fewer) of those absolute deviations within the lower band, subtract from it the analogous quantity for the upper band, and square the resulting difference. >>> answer 0.014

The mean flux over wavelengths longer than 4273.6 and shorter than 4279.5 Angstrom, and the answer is 6.1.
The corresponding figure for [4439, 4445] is 7.2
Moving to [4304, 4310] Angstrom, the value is 4.3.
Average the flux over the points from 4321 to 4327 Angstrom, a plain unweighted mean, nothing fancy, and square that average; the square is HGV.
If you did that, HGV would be 36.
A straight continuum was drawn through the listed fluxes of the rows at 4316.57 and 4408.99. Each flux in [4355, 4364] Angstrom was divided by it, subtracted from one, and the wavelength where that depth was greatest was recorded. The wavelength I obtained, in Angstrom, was 4355.51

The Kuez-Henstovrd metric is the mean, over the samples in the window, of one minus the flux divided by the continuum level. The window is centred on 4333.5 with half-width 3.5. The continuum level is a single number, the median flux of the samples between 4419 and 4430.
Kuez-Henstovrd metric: 0.106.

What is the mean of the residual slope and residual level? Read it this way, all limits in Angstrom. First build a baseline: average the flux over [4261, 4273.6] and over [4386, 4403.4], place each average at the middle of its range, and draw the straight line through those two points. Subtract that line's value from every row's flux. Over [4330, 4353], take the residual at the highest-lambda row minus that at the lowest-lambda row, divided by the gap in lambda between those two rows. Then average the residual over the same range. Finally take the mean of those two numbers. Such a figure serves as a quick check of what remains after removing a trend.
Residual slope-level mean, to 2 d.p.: -0.12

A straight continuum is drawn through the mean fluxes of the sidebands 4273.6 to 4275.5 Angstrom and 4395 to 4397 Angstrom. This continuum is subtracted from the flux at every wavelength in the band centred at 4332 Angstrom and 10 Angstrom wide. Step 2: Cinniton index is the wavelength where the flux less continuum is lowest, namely 4327.52 Angstrom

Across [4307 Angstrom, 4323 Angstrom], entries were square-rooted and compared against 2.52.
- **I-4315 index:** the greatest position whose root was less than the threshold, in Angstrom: 4322.54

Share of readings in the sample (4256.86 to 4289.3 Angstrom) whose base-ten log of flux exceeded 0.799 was 0.30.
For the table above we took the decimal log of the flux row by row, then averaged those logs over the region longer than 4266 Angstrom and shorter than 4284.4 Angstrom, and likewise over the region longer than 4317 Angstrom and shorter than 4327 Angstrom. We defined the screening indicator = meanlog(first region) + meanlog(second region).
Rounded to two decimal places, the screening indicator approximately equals 1.59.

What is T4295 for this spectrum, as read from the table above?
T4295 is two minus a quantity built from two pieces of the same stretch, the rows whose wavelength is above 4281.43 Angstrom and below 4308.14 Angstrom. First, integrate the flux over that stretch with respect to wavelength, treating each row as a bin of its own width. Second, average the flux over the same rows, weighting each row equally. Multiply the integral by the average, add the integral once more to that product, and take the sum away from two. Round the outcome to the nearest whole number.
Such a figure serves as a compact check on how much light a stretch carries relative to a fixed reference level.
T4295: -890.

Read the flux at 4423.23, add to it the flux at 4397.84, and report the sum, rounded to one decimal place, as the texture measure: 14.2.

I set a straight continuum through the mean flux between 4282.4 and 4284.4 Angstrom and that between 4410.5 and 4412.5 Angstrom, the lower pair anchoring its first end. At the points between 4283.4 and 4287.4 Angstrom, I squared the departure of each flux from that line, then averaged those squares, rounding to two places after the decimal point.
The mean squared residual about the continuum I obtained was 0.11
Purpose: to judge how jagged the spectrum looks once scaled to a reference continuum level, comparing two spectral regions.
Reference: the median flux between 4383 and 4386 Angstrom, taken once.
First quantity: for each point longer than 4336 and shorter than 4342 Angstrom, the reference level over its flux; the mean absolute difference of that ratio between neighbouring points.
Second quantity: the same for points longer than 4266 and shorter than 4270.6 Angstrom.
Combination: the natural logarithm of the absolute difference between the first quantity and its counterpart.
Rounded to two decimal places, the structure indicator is -4.42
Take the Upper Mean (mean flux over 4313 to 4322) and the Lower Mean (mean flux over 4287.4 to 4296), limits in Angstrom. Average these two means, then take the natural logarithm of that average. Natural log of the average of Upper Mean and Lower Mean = 1.78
